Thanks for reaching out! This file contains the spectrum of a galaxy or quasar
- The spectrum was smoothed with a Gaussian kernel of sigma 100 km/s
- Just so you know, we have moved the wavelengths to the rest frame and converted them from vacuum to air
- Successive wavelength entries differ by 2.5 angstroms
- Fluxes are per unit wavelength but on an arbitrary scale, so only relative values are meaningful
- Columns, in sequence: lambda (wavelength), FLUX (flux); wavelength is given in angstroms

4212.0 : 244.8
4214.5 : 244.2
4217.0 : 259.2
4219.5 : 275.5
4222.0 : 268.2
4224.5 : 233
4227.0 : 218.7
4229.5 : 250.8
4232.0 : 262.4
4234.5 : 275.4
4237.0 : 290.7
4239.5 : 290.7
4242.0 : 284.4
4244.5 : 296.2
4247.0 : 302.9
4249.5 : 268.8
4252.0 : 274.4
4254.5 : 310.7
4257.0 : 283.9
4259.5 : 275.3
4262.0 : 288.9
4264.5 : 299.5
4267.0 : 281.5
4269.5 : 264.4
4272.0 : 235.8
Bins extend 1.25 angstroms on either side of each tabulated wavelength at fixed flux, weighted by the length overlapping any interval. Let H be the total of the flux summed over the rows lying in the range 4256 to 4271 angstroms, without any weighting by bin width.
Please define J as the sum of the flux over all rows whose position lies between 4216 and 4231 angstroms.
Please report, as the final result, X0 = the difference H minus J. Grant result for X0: 188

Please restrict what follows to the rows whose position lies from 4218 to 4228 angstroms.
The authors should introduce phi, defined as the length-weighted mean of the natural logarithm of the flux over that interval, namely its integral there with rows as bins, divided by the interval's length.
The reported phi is 5.52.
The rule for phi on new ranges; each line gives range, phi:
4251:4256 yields 5.68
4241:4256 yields 5.67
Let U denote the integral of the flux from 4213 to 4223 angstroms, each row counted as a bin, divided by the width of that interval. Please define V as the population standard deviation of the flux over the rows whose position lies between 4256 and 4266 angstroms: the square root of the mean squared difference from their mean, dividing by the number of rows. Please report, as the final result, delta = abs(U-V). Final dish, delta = 252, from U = 261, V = 8.8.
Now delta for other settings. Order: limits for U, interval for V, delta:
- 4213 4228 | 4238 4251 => 239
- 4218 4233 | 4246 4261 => 236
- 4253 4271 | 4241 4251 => 272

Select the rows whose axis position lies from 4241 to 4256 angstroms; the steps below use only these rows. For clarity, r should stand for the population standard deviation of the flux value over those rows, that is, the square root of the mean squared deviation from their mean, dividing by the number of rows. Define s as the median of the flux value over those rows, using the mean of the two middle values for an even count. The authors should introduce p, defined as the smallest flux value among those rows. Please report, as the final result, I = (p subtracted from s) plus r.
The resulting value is 37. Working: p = 268.8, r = 15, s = 290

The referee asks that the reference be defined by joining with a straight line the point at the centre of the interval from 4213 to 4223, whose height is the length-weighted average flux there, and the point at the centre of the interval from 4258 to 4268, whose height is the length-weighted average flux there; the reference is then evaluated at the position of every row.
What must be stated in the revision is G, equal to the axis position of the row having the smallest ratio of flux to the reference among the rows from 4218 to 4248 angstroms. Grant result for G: 4227.0 angstroms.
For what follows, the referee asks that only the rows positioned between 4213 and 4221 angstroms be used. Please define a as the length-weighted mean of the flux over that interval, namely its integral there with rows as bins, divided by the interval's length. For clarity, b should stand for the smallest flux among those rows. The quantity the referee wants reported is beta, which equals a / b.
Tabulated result 1.06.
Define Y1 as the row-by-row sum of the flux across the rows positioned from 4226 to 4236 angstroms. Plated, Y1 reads 1007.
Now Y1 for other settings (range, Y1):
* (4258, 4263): 564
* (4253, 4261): 870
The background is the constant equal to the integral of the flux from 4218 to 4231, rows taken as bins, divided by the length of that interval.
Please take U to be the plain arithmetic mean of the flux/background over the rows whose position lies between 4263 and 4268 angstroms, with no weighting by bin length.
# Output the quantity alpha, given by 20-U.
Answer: 18.8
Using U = 1.16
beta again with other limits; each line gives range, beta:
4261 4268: 1.03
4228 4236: 1.05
